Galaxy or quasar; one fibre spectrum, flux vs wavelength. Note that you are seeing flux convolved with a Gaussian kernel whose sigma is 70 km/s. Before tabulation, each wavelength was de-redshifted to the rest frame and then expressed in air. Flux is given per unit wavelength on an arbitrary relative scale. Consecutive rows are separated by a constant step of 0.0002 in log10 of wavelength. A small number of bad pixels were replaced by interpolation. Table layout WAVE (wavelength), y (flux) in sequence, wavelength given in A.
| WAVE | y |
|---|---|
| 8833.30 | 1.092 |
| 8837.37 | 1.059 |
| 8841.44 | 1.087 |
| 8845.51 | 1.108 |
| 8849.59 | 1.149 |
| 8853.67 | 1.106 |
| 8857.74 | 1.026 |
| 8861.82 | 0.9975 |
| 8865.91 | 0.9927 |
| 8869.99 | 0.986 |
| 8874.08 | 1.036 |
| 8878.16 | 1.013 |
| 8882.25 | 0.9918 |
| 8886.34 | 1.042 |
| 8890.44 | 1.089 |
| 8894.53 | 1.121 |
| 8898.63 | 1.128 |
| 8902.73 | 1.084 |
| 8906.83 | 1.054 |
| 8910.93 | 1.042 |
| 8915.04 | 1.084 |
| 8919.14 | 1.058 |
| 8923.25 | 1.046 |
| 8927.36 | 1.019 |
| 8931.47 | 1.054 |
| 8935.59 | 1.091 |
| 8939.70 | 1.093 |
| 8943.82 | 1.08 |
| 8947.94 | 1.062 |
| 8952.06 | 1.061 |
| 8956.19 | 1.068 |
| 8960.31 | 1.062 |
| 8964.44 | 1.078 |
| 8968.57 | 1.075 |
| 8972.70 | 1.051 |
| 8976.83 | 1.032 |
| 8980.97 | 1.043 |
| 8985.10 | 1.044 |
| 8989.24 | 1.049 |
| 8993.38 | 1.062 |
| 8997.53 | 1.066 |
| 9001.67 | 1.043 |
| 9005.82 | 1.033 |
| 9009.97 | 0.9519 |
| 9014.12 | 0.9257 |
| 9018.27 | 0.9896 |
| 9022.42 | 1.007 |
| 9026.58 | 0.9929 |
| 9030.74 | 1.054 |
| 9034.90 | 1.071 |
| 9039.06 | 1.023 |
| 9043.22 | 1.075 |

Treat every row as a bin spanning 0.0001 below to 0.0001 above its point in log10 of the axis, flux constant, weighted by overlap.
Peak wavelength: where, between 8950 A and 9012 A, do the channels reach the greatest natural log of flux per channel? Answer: 8964.44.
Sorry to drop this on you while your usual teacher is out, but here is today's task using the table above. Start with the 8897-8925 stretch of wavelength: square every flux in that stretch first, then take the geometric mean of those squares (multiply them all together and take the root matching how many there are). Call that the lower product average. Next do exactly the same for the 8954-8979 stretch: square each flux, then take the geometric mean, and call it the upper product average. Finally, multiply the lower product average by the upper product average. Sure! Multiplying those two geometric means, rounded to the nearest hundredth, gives 1.29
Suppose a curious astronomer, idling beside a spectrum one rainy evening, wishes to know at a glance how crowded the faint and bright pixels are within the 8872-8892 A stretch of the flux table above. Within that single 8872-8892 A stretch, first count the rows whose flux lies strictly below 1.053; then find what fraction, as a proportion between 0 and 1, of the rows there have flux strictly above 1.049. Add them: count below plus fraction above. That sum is 4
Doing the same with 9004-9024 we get 5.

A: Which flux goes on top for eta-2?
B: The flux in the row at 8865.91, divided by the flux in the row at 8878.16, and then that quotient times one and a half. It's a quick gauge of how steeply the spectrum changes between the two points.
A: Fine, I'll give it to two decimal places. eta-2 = 1.47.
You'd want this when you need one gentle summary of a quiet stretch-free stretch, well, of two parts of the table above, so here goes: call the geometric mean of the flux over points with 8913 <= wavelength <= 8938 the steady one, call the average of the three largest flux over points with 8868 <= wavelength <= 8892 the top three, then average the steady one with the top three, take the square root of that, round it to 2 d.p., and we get 1.03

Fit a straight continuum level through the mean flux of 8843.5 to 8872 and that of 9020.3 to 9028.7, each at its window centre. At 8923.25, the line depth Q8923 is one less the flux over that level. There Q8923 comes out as -0.01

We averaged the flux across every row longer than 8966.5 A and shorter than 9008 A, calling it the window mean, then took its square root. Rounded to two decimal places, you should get 1.02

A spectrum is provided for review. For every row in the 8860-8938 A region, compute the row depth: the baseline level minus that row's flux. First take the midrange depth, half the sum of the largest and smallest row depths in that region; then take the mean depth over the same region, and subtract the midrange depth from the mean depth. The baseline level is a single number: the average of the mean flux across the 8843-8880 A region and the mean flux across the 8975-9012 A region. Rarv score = 0.008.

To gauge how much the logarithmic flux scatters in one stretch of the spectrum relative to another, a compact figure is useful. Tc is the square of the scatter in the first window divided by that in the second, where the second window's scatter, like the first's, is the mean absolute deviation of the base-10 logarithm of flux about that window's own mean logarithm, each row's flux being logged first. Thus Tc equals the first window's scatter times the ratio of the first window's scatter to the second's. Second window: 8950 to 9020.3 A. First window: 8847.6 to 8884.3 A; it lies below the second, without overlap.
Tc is 0.02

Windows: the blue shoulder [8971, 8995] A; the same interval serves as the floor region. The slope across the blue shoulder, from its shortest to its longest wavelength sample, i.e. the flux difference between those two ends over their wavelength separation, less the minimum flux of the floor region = -1.03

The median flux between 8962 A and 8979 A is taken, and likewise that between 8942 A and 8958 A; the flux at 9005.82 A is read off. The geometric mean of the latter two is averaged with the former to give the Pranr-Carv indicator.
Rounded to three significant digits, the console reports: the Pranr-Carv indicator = 1.06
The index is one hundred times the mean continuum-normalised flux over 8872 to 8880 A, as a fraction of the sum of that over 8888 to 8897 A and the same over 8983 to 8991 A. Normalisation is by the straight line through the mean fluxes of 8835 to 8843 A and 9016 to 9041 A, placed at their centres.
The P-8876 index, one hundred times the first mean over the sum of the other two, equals 47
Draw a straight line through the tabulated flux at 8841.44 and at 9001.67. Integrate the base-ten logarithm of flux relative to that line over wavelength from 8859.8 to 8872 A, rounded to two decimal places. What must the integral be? -0.45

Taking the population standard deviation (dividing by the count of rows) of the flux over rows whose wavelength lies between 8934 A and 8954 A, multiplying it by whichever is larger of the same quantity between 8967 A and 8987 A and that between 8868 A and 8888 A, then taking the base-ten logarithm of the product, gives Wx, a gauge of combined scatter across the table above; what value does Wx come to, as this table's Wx -3.51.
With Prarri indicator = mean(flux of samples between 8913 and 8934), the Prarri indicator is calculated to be 1.05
